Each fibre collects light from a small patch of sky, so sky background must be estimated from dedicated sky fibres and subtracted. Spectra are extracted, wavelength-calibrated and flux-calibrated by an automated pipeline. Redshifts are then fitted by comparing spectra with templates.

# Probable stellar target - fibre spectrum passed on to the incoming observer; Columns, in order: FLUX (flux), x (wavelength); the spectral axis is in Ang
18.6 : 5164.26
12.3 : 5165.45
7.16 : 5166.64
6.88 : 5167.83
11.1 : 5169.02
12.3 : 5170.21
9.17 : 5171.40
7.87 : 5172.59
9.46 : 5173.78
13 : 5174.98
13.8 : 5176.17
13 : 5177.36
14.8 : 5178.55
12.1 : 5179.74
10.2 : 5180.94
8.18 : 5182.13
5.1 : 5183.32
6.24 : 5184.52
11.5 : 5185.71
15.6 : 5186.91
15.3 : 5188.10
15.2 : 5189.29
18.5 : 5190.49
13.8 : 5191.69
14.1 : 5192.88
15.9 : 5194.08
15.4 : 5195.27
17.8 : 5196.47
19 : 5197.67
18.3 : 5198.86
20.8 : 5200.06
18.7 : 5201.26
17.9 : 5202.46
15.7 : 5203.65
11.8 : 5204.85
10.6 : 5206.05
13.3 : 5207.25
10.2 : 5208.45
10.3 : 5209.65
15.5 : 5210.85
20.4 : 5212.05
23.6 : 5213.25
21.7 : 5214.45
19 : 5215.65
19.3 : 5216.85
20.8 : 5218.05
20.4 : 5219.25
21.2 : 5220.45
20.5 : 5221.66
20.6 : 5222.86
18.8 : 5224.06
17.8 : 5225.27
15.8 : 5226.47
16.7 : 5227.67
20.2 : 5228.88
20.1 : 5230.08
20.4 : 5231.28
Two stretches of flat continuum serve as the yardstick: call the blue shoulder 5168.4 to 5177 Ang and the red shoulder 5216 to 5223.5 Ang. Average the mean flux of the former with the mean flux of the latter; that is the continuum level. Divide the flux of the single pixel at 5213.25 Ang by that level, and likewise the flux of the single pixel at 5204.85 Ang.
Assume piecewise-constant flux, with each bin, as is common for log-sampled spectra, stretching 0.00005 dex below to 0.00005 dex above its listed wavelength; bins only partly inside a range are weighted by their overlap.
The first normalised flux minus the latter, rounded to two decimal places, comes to 0.75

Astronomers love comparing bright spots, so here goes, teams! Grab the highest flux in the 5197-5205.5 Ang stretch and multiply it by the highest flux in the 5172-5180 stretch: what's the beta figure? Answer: 308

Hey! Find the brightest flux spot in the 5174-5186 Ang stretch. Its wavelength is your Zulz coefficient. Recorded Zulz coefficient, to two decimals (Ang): 5178.55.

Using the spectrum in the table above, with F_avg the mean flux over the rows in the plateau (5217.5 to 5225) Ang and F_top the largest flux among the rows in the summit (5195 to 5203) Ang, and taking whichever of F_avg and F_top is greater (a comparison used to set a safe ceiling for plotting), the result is 20.8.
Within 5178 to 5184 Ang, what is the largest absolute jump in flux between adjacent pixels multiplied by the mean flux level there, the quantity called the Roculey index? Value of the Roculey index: 31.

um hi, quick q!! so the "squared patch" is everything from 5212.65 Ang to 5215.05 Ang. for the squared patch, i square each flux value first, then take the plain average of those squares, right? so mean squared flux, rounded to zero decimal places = 514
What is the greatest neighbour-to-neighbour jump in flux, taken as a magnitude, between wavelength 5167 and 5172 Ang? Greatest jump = 4.2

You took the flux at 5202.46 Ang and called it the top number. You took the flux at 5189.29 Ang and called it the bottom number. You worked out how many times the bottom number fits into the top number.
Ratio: 1.18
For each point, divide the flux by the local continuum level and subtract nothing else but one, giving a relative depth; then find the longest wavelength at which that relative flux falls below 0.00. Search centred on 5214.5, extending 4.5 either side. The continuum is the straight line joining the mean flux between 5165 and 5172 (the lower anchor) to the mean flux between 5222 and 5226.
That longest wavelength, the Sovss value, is 5210.85 Ang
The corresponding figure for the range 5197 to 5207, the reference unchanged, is 5206.05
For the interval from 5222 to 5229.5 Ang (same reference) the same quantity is 5227.67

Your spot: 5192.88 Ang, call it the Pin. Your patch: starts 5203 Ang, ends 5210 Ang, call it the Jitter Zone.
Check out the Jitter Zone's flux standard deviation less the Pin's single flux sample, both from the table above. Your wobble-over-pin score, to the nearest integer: -12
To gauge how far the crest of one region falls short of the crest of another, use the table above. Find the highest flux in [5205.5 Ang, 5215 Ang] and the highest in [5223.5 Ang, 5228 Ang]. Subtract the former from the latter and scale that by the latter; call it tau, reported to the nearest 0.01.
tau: -0.26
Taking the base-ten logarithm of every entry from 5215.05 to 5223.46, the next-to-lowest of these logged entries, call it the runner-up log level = 1.29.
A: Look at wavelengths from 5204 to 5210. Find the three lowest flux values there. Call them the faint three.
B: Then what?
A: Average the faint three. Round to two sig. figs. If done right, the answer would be 10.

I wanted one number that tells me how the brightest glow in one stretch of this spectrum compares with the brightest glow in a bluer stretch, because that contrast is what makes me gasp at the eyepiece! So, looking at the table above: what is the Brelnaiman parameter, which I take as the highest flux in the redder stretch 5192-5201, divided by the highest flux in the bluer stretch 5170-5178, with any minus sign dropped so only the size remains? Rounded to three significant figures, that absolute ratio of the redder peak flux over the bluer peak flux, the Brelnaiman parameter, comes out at 1.51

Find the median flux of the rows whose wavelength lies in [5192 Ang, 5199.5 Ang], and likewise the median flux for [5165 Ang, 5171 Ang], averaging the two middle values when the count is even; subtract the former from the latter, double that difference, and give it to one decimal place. -11.5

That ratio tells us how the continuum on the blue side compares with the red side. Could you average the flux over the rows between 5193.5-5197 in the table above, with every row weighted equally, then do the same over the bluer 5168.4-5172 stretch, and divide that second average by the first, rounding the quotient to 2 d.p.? 0.66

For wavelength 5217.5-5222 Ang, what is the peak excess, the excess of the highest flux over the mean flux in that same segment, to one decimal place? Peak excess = 0.5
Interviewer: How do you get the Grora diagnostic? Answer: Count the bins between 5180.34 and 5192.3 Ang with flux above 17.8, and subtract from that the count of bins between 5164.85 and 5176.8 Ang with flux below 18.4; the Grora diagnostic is -9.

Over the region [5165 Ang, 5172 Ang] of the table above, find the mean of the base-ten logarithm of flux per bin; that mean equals 0.98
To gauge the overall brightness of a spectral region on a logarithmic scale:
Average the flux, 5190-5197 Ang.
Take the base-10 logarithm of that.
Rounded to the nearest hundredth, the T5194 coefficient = 1.20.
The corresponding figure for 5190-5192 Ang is 1.21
